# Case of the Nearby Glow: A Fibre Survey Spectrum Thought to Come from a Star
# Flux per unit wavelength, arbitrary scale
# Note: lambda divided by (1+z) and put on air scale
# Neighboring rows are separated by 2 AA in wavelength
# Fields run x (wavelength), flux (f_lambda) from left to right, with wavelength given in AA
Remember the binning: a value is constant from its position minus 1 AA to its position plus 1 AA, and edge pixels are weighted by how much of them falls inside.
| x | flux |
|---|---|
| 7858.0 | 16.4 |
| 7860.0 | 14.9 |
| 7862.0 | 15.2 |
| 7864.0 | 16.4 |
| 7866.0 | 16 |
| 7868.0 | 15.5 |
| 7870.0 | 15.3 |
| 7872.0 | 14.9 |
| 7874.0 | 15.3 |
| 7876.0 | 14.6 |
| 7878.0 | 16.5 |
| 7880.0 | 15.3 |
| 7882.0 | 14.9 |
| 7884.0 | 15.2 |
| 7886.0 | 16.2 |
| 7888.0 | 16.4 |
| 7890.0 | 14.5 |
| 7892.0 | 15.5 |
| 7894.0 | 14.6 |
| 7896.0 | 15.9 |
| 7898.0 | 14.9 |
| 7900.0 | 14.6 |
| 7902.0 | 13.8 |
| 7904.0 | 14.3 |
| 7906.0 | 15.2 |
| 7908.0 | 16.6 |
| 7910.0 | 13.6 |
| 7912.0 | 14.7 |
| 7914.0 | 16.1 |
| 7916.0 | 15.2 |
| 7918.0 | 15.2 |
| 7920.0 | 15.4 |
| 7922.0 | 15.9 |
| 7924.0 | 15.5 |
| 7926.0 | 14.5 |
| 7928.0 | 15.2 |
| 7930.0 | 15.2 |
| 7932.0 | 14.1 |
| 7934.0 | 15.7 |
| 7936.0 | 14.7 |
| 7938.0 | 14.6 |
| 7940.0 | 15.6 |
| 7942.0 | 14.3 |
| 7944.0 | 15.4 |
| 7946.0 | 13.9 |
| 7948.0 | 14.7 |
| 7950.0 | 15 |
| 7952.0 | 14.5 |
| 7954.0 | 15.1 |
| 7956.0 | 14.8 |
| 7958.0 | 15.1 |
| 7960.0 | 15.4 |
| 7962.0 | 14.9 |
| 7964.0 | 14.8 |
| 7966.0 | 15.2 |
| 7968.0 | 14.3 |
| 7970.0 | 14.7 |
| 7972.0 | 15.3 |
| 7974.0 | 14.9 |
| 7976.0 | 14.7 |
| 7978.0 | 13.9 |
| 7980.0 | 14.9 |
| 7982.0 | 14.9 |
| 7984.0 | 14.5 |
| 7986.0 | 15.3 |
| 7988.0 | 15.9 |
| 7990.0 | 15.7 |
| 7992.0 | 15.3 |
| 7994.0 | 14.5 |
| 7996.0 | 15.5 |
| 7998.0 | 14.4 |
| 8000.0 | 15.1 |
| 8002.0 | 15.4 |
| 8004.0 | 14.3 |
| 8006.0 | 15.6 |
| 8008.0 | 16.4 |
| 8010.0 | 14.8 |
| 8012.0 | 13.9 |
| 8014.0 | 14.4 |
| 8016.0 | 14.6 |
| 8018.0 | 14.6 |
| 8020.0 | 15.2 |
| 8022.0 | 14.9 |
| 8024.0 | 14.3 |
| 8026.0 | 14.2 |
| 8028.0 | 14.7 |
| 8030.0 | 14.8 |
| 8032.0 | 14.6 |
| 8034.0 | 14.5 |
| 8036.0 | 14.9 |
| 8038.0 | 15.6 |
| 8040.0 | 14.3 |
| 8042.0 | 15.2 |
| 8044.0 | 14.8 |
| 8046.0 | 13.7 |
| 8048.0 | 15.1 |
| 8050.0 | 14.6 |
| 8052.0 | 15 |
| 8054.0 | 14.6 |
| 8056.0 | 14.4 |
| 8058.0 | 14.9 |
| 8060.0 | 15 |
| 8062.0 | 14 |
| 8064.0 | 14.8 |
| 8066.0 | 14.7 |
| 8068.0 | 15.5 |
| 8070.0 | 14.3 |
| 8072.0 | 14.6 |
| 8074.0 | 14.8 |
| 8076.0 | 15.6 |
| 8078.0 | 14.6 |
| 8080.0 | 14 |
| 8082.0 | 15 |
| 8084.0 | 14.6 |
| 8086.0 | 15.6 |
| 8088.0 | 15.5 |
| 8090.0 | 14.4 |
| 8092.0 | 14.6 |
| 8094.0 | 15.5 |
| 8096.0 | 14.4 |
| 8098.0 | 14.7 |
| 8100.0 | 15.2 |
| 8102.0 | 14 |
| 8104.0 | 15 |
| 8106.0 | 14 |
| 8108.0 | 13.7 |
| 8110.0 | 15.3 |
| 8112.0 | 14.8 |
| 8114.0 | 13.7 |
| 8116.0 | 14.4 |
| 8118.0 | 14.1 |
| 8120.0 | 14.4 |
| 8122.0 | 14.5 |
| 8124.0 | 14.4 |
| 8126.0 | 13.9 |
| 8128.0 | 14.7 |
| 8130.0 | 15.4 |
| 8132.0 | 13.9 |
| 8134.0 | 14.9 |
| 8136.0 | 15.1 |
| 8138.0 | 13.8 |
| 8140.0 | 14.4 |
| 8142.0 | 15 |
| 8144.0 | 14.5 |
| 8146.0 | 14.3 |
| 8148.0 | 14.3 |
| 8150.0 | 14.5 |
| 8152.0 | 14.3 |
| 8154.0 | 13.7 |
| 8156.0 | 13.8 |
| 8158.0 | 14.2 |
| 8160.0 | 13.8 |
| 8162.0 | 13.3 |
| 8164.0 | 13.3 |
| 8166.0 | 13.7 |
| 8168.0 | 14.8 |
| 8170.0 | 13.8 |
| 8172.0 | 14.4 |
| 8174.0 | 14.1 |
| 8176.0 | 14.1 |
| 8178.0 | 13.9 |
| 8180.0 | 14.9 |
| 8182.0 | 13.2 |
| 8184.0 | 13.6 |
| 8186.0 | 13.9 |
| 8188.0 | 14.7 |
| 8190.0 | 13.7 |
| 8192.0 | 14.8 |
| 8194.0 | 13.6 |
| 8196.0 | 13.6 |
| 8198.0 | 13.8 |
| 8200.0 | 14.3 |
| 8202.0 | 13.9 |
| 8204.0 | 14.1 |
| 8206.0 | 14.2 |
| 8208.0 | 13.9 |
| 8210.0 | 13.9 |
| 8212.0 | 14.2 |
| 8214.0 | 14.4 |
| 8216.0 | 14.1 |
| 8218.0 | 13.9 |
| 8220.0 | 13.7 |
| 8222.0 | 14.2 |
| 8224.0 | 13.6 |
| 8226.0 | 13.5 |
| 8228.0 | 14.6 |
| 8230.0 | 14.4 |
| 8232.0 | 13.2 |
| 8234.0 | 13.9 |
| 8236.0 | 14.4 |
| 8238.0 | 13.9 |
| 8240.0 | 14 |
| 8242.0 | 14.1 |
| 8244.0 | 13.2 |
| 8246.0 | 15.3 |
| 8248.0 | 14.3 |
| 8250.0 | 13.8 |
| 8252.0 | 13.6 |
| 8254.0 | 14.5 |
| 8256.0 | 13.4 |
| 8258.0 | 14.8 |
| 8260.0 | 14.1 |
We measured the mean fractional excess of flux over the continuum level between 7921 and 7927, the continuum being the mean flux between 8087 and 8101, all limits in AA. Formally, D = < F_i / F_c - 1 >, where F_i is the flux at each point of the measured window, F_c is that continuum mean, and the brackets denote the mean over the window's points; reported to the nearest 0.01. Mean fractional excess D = 0.03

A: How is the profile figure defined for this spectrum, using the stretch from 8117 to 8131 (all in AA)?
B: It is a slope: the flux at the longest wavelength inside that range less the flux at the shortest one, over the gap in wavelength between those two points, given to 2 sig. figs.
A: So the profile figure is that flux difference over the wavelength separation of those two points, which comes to 0.11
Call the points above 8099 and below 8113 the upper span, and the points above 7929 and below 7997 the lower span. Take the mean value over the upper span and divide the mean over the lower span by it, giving 1.02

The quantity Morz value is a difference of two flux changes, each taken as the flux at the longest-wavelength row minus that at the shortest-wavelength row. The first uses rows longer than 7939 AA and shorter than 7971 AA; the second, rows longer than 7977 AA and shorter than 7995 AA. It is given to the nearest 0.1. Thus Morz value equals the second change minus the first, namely 1.5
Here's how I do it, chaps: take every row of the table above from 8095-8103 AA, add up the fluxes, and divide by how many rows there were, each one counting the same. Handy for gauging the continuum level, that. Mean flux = 14.6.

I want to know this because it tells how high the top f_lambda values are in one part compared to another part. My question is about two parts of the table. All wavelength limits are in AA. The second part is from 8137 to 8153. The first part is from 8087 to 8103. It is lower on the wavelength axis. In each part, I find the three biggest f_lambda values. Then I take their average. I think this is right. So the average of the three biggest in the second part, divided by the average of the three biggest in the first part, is 0.95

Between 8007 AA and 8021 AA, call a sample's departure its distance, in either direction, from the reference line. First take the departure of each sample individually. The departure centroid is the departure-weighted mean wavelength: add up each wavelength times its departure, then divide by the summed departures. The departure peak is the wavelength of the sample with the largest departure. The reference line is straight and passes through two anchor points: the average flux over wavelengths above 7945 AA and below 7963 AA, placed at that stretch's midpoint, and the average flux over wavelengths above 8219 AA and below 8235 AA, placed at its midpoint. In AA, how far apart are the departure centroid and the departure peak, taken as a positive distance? 3.4 AA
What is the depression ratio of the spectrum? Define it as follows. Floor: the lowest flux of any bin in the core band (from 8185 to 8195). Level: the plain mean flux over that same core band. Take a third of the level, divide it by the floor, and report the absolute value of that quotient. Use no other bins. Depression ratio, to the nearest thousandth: 0.347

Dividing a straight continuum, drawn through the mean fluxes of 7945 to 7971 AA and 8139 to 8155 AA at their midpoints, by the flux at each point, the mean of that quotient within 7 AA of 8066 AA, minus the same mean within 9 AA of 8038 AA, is -0.0038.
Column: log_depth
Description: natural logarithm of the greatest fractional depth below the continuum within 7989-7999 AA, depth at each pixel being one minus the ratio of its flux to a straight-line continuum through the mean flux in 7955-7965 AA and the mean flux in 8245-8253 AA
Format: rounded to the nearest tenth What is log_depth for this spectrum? -3.4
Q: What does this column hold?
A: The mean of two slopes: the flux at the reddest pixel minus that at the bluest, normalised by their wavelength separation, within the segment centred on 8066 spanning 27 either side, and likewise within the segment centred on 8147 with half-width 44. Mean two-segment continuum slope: -0.005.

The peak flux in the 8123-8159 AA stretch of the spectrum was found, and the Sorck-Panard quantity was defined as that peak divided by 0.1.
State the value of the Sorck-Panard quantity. 154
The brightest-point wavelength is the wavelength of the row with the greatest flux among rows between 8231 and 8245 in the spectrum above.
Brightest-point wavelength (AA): 8236.0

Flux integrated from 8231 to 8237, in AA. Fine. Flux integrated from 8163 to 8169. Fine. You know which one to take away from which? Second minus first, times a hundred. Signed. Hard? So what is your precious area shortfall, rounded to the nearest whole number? 60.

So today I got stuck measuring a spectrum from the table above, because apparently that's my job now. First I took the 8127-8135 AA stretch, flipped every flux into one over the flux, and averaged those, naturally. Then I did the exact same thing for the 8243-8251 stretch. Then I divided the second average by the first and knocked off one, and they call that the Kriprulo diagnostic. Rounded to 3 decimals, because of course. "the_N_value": 0.042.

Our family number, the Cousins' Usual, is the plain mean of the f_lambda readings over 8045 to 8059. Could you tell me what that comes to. 14.6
